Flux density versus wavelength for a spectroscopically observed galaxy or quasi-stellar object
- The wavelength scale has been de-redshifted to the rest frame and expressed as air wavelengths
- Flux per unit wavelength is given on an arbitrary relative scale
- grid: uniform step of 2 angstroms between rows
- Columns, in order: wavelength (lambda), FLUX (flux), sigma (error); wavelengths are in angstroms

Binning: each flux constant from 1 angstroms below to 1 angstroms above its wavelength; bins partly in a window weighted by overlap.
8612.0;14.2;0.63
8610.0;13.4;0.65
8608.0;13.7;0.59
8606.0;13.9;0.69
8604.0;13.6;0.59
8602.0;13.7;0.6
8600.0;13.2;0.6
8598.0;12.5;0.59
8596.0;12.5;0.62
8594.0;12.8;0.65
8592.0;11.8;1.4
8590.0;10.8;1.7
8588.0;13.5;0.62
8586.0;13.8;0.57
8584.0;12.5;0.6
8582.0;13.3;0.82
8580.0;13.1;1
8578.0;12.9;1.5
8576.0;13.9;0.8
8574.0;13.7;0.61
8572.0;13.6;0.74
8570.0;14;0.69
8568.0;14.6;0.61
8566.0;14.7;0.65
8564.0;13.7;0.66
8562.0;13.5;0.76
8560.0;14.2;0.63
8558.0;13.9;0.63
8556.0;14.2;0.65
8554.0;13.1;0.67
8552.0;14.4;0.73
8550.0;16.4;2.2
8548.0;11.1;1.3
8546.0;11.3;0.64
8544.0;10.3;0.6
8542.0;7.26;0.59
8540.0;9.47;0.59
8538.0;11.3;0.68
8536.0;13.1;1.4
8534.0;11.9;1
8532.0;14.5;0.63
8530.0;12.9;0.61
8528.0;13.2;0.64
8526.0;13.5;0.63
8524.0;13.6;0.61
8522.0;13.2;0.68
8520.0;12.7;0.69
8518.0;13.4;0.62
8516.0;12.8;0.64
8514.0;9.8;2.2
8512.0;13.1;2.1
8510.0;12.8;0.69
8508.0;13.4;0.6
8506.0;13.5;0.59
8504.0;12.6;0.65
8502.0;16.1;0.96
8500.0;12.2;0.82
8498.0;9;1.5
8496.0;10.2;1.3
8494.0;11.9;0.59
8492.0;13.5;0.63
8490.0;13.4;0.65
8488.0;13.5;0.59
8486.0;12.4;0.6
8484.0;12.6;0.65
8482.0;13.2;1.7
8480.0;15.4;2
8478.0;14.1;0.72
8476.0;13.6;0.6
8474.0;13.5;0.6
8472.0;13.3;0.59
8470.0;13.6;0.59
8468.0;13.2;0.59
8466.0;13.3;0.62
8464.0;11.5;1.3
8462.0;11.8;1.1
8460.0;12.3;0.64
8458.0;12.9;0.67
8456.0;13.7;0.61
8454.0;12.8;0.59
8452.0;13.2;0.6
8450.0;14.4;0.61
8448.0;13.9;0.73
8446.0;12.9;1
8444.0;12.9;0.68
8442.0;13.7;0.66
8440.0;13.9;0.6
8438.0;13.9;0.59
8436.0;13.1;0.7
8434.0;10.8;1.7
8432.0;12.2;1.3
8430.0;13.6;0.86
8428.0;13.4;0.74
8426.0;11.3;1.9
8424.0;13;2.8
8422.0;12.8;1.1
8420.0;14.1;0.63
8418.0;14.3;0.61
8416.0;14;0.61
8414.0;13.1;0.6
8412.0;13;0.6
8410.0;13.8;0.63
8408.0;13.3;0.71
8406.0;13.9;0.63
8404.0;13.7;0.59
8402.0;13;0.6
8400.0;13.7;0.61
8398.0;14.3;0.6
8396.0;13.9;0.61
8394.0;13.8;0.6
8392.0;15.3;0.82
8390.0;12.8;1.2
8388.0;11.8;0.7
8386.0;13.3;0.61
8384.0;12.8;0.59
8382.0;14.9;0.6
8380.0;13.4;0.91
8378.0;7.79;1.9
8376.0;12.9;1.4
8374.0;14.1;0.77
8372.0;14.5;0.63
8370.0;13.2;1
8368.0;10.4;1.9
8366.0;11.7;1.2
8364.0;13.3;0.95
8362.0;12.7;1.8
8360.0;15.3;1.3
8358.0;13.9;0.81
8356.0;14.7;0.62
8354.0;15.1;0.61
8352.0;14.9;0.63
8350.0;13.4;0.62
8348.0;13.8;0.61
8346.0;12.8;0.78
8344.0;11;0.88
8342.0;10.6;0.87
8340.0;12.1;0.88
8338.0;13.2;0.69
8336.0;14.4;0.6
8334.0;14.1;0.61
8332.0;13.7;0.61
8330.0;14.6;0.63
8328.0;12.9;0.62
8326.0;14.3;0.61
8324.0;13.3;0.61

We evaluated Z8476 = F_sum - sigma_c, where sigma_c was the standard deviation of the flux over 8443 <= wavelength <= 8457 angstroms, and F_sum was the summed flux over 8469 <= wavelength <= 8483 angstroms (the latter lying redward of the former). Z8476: 96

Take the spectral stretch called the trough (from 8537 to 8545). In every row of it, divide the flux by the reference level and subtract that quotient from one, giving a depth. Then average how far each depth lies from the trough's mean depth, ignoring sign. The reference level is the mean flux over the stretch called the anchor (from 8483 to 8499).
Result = 0.101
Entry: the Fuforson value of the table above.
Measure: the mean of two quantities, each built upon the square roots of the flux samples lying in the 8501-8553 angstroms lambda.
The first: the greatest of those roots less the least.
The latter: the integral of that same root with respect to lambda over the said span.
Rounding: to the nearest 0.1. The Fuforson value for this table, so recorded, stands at 92.7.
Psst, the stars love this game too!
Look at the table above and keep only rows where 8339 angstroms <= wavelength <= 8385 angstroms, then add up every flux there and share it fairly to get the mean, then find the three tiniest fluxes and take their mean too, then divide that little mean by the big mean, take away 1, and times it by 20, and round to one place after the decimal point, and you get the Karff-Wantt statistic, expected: -5.3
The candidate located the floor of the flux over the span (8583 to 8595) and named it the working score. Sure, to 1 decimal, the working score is 10.8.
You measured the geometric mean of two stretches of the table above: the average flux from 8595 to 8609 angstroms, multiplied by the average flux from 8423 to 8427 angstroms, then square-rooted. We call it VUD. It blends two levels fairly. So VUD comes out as 12.7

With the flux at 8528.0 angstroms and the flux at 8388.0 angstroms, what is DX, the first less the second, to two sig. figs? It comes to 1.4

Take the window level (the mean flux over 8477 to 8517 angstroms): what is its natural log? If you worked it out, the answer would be 2.547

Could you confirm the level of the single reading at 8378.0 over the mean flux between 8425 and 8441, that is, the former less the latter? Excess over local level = -5.0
